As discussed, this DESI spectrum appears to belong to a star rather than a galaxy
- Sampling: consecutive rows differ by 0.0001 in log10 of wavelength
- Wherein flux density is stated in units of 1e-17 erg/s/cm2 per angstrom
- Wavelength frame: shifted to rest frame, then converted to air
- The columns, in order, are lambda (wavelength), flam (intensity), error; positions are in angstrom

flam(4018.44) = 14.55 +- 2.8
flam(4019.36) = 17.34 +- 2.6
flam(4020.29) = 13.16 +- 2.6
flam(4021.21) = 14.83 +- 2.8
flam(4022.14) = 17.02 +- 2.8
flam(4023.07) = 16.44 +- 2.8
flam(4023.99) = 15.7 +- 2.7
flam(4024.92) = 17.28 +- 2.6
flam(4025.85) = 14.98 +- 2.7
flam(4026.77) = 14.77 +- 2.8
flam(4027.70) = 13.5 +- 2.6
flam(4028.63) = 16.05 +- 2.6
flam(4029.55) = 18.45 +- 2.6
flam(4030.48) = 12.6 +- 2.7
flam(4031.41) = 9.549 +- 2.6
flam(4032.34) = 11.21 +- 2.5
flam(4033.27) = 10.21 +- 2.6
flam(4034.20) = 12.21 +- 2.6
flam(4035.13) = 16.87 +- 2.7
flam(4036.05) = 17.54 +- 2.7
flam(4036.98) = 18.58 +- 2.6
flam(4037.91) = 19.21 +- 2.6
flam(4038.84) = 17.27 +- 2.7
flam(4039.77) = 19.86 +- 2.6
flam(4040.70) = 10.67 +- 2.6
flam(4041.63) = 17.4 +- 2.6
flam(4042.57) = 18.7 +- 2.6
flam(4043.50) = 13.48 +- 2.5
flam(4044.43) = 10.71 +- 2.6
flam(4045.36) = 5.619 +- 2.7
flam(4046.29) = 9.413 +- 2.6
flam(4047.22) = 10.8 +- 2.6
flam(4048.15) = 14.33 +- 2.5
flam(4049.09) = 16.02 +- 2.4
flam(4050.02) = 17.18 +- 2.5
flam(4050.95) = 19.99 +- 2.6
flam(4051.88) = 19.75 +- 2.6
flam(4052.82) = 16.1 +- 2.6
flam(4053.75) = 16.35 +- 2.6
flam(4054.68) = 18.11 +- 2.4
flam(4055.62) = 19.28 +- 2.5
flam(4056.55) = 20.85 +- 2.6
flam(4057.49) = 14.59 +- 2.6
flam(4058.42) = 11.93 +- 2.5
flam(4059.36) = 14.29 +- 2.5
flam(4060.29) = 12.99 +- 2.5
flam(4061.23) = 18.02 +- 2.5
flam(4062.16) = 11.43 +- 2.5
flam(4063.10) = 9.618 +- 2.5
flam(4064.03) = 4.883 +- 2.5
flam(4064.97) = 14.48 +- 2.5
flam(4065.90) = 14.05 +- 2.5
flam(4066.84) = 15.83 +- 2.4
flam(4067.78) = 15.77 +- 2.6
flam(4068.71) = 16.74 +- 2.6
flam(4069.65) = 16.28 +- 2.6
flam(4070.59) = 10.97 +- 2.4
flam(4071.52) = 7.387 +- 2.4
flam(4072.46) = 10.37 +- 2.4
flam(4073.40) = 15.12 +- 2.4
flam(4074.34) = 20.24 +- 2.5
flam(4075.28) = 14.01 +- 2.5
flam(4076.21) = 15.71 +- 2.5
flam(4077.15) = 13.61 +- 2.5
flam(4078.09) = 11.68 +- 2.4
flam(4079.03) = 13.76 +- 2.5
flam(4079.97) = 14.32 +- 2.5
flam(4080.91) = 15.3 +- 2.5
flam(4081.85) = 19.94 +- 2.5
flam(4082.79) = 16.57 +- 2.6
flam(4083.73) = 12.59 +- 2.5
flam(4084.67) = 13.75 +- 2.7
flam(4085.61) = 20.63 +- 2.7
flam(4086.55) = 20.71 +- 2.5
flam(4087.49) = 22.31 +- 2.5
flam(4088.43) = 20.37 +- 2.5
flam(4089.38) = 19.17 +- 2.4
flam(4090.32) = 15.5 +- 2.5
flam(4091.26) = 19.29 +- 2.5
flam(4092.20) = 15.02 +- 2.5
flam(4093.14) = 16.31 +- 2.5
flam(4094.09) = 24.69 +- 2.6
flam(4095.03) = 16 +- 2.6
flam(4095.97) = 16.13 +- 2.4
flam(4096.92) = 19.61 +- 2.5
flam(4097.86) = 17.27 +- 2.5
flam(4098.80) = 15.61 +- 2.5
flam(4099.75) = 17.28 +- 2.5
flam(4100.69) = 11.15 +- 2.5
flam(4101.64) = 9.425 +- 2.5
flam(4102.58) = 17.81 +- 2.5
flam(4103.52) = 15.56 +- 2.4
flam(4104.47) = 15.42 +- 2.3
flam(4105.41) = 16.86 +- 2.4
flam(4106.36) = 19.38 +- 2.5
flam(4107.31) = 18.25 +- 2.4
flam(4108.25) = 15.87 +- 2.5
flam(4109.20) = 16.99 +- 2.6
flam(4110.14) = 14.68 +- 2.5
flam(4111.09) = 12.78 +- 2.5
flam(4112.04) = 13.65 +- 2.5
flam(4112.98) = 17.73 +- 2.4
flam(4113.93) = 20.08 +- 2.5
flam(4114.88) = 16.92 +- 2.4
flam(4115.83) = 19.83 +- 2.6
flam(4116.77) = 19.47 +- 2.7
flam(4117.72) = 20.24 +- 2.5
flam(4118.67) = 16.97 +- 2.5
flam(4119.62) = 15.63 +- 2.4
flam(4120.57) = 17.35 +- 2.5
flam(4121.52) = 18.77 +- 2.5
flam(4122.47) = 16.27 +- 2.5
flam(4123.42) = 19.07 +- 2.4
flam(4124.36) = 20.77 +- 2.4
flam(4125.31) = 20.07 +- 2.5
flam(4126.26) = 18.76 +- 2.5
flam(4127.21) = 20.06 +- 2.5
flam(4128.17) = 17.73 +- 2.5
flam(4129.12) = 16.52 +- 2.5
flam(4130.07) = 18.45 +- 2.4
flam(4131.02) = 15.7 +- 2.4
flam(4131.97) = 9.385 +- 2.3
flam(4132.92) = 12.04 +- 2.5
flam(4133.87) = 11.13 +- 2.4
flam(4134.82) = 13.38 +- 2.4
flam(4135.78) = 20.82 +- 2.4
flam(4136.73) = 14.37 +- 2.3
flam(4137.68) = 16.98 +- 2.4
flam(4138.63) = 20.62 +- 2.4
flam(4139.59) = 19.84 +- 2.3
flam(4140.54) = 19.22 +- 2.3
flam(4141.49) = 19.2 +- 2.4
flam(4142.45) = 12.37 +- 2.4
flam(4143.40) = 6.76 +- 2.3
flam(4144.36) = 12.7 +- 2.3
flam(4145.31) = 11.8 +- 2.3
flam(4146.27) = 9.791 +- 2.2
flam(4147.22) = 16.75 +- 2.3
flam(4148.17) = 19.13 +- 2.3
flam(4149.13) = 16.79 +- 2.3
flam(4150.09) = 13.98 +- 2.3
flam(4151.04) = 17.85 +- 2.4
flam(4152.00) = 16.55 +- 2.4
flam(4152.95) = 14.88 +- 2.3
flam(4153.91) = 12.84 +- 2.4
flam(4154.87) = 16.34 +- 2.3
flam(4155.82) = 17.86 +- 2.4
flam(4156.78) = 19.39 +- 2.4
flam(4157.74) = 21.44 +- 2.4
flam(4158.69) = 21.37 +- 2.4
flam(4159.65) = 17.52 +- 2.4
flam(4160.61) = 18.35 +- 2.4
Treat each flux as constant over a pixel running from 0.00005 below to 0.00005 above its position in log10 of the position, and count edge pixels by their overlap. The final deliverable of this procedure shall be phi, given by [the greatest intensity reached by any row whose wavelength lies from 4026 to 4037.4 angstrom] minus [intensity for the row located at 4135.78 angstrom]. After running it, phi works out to -2.2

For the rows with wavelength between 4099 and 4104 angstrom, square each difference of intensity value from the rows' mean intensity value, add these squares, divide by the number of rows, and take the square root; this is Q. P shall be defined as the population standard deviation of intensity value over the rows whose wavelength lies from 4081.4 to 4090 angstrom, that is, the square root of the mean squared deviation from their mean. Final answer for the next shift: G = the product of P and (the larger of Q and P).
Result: 11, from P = 3.2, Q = 3.4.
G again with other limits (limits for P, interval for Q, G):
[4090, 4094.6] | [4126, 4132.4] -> 13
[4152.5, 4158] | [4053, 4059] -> 8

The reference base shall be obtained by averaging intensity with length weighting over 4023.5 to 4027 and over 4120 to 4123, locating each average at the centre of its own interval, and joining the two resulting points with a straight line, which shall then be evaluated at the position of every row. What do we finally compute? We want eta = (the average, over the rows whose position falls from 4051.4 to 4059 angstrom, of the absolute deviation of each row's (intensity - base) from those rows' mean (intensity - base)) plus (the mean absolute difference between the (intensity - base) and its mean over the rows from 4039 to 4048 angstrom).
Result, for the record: 6.3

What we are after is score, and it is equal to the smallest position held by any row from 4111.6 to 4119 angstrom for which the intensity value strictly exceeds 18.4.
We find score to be 4113.93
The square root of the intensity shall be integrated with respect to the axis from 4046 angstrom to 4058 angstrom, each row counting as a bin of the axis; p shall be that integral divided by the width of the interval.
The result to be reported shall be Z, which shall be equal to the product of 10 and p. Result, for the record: 40.3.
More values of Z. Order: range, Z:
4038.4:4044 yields 40.0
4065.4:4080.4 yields 37.4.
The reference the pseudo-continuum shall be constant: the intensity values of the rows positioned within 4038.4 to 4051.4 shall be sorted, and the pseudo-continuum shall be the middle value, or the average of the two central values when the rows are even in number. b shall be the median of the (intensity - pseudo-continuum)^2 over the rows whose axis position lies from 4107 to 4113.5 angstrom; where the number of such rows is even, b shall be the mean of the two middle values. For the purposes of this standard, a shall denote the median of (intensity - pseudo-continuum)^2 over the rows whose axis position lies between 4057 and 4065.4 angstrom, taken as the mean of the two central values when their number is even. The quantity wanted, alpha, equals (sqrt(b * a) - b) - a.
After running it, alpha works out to -6.2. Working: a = 8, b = 3.3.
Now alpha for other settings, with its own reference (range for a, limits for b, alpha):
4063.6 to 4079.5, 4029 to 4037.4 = -8.1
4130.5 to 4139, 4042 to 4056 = -11.2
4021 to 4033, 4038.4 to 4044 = -6.6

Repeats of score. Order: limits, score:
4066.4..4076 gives 4074.34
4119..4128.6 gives 4121.52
